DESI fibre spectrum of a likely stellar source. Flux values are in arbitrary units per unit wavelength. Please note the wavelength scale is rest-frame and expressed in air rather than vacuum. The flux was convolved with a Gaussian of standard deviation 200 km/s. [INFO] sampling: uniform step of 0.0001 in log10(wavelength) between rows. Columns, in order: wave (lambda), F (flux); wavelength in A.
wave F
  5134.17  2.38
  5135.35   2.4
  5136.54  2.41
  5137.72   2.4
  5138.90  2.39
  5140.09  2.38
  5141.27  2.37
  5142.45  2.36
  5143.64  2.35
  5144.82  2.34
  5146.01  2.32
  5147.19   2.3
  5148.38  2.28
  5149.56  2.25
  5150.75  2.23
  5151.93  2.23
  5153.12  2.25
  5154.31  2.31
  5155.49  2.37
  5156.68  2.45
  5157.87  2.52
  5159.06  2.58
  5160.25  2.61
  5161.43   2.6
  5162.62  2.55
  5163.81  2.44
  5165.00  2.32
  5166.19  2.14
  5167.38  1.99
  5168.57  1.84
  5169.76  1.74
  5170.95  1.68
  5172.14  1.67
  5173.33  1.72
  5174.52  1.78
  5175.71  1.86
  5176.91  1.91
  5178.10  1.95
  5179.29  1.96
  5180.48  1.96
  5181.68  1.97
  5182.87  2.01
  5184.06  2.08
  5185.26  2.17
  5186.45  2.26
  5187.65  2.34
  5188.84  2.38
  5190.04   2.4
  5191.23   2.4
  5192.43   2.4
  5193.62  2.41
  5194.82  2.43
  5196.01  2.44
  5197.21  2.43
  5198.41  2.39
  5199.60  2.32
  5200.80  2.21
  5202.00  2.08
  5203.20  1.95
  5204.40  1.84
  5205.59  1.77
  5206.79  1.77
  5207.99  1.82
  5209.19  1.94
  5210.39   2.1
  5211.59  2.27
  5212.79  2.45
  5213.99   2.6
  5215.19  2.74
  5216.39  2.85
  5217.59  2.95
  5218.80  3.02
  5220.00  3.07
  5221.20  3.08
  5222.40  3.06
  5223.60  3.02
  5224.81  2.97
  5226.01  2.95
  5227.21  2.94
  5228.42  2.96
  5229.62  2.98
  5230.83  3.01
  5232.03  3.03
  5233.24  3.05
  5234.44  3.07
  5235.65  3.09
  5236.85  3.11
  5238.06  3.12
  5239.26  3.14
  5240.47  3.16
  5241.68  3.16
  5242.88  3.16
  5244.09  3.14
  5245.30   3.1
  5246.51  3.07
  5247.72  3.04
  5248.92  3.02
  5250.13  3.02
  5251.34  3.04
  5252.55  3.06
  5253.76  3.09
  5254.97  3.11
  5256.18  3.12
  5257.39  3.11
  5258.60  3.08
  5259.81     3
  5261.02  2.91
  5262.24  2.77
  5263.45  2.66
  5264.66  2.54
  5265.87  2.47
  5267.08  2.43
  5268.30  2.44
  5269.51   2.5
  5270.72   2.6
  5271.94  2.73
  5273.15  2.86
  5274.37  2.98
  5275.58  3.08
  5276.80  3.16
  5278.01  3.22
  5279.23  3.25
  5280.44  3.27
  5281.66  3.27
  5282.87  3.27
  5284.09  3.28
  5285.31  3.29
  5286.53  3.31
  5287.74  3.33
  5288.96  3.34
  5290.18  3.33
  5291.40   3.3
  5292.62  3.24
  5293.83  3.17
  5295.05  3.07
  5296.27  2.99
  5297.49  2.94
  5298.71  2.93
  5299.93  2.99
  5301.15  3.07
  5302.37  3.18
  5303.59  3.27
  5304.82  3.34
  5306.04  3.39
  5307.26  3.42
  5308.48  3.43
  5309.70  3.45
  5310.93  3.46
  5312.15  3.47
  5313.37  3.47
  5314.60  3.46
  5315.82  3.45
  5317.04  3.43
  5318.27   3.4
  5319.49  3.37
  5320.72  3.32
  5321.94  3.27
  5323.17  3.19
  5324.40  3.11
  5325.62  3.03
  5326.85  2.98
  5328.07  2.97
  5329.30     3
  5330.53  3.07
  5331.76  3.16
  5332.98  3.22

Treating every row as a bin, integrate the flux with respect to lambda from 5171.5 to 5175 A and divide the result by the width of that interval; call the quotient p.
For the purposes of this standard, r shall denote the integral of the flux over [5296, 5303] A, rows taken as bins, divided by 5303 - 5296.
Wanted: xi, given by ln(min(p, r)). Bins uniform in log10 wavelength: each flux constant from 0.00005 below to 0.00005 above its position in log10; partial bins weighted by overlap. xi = 0.54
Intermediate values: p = 1.7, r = 3.02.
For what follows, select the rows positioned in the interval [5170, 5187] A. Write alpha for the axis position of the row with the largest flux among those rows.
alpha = 5186.45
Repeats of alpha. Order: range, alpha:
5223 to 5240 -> 5239.26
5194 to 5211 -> 5196.01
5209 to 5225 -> 5221.20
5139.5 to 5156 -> 5140.09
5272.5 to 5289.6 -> 5288.96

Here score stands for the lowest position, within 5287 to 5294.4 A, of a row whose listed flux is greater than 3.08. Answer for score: 5287.74 A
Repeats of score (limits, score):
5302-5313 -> 5302.37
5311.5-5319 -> 5312.15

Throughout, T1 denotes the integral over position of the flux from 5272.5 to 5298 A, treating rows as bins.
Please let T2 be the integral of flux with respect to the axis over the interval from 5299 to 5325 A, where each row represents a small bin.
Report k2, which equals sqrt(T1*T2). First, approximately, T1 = 81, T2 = 86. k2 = 84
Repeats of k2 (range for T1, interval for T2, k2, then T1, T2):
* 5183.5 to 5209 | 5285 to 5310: 67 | 56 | 81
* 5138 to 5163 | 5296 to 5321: 70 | 60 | 83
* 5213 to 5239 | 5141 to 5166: 68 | 77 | 59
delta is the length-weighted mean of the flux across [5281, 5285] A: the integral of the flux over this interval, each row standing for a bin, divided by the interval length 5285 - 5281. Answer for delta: 3.3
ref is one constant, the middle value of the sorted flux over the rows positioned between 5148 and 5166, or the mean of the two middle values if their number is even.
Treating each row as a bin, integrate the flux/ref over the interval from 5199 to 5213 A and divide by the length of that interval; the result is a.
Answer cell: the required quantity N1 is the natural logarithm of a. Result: -0.153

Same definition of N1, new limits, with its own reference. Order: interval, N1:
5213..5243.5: 0.237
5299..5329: 0.325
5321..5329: 0.268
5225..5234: 0.232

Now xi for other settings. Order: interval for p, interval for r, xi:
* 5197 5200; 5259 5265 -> 0.87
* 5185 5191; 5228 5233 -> 0.84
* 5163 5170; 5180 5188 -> 0.74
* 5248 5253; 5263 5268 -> 0.92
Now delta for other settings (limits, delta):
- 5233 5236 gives 3.1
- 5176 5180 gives 1.9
